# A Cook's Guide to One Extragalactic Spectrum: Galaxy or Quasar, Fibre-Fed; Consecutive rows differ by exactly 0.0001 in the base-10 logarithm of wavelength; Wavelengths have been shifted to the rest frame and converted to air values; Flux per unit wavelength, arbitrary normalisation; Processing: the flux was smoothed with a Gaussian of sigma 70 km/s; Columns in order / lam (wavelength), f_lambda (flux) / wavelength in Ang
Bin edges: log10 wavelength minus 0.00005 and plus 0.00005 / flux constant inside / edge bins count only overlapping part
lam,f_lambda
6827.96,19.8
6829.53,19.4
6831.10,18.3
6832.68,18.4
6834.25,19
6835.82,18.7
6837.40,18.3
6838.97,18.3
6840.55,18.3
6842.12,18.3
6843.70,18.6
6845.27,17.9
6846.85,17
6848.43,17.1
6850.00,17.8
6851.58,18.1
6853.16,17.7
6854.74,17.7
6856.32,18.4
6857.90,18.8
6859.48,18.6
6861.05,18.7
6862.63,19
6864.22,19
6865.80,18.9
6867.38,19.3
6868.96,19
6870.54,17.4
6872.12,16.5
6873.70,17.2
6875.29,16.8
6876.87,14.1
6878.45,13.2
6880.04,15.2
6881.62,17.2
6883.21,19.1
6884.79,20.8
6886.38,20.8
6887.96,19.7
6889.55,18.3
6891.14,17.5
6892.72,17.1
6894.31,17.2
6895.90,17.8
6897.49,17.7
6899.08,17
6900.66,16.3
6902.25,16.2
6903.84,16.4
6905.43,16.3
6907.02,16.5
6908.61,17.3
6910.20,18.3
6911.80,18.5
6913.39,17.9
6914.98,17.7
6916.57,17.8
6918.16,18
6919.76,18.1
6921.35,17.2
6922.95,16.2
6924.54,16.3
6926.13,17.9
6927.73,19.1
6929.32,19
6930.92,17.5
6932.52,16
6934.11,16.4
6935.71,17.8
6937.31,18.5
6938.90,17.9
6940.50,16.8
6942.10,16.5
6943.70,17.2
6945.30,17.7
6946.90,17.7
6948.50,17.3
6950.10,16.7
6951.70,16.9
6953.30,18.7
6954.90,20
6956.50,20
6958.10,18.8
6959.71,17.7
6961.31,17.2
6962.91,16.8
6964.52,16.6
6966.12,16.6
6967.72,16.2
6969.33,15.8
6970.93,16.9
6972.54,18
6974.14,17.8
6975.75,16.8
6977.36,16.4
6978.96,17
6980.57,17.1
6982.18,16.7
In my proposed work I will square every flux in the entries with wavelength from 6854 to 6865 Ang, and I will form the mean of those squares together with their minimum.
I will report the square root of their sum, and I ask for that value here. 25.7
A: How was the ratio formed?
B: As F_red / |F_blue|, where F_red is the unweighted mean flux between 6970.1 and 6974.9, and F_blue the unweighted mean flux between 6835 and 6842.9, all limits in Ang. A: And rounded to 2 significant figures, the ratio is 0.96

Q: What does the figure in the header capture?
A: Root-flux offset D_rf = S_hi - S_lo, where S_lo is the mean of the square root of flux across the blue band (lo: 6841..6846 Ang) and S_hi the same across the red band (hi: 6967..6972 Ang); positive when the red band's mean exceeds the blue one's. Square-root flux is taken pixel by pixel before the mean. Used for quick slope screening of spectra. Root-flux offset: -0.24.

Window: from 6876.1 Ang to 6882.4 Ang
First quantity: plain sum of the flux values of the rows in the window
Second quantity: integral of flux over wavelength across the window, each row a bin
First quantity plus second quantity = 154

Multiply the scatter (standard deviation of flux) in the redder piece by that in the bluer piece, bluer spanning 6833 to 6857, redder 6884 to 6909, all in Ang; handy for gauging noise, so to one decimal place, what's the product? 0.8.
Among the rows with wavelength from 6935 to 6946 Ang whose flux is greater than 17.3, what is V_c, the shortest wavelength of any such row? 6935.71 Ang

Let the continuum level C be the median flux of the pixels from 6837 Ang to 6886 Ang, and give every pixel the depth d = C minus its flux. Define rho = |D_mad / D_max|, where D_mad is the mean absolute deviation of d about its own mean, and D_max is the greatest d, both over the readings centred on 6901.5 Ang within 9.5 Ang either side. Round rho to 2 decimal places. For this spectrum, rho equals 0.27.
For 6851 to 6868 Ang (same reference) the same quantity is 0.71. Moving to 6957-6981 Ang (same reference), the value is 0.23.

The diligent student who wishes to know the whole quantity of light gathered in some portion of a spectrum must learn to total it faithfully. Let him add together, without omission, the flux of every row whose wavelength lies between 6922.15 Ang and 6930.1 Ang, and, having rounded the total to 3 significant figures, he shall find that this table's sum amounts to 88.5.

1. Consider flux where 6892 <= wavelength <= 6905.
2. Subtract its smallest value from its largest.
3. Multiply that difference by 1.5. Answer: 2.4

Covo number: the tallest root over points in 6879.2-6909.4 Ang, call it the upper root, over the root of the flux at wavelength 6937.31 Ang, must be 1.06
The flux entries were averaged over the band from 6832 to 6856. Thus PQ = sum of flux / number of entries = 18.1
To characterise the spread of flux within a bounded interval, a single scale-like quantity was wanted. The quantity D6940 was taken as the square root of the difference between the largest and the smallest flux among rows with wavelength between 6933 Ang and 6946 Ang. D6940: 1.45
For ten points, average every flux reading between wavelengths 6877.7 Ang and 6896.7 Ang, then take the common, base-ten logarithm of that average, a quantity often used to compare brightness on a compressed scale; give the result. 1.25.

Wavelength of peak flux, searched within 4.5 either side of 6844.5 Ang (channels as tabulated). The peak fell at 6843.70 Ang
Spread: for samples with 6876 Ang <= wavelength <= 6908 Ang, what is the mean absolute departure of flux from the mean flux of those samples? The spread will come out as 1.39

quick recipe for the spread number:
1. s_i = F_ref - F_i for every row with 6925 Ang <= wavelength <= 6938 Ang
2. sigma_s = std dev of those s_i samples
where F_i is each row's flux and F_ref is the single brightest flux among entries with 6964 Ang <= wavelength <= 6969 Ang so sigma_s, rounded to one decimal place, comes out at 1.1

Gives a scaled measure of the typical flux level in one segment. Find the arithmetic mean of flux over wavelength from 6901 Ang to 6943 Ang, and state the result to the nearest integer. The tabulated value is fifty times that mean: 869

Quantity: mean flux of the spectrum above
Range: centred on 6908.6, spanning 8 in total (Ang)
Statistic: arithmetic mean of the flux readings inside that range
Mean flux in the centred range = 17.4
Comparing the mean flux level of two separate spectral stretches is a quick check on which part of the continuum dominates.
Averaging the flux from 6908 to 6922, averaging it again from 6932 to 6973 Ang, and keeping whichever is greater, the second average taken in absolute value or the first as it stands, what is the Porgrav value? 17.9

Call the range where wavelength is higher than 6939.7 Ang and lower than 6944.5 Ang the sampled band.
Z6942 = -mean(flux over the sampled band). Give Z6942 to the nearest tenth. -16.8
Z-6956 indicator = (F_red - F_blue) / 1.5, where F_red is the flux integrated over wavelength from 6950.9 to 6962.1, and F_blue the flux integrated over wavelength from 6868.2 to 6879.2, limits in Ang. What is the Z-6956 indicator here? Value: 18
